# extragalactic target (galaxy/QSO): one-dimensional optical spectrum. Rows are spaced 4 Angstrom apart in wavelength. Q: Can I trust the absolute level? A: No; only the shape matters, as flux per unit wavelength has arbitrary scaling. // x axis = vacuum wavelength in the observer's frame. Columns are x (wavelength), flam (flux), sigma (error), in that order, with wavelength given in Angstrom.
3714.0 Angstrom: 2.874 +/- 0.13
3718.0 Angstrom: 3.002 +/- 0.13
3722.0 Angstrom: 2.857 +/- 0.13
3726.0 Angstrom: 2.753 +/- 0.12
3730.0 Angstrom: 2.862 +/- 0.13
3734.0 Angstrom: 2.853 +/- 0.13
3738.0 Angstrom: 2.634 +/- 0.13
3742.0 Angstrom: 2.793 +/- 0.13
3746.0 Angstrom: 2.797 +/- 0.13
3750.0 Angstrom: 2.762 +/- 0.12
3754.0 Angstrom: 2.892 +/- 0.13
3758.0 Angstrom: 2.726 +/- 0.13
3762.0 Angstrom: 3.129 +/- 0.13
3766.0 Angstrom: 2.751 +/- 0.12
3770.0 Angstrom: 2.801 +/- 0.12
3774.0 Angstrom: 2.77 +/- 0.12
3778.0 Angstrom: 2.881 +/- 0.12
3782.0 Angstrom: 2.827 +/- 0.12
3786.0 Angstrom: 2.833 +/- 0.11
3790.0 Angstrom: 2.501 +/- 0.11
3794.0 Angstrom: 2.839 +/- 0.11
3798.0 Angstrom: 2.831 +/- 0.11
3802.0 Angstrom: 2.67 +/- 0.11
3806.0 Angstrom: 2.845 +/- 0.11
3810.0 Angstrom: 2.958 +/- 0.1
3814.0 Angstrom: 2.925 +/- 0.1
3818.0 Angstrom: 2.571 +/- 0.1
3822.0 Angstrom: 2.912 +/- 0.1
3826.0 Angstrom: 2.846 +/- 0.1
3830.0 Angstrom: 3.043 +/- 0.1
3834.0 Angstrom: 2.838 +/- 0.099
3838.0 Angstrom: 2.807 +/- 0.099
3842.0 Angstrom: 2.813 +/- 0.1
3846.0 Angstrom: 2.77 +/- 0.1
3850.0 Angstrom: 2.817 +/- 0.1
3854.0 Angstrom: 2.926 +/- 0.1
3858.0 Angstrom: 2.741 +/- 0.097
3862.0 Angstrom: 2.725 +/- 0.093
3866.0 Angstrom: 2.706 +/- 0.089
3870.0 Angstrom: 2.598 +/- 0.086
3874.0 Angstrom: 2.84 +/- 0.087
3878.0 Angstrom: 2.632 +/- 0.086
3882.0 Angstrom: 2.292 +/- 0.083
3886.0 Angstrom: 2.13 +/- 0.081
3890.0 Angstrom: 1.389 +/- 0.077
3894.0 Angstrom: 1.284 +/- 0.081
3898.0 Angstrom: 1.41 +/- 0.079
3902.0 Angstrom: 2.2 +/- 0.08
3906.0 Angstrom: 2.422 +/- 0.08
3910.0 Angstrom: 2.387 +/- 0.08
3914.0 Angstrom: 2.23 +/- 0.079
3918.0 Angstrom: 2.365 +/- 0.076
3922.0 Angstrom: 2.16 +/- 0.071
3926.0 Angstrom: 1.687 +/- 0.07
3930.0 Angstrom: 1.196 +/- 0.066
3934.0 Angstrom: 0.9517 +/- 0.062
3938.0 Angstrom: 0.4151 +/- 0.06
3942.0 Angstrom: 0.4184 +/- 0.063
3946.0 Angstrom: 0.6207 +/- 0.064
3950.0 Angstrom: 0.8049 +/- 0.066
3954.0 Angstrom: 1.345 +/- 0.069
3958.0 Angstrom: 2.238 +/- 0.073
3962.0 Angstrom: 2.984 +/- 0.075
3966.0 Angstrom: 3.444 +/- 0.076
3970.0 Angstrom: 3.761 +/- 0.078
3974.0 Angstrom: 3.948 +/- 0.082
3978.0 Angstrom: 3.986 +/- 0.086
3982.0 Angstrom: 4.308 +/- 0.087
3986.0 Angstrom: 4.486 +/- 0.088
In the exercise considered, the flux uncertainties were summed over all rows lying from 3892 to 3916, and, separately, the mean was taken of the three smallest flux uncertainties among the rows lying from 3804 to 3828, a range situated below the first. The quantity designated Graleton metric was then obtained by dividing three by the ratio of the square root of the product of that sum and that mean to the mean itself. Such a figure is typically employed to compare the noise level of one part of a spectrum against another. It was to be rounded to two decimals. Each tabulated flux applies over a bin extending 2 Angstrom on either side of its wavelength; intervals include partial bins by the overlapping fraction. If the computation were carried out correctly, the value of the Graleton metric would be 1.37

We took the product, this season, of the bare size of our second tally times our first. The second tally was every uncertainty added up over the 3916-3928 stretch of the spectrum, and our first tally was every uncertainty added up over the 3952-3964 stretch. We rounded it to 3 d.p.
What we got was 0.047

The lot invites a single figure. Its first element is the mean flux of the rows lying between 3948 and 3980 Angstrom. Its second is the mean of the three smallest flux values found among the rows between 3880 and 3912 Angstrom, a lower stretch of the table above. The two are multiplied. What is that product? 3.8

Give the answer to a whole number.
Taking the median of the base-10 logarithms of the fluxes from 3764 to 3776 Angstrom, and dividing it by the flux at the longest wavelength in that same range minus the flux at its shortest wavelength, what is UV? 23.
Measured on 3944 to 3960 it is 0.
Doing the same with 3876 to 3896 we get 0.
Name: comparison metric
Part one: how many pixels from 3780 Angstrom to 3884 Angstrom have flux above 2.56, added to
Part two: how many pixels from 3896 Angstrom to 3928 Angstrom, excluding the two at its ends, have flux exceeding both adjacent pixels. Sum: 26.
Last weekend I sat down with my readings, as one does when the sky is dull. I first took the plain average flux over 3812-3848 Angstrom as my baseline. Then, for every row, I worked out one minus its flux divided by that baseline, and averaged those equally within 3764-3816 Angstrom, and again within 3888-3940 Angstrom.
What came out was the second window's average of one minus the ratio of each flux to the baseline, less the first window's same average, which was 0.39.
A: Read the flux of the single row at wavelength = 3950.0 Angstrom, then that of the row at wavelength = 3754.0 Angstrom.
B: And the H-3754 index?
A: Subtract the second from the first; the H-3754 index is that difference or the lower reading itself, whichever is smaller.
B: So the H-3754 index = -2.1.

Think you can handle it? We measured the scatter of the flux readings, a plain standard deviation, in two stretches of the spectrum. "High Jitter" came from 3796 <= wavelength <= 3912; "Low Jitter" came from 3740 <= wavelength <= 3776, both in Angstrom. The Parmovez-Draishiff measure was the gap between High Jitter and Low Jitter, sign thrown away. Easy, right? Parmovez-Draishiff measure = 0.35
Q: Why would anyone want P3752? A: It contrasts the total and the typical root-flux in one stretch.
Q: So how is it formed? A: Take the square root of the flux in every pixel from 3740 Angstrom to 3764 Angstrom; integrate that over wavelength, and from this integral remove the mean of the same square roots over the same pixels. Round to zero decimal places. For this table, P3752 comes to 39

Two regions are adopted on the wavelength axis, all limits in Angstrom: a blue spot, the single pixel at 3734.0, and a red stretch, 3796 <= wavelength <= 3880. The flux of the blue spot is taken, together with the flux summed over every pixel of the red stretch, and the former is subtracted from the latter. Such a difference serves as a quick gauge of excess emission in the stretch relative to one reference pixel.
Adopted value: 56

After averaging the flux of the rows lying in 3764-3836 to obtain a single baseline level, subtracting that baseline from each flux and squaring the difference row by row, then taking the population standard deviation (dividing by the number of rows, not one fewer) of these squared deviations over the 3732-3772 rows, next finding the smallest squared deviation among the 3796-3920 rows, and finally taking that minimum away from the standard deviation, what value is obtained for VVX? 0.029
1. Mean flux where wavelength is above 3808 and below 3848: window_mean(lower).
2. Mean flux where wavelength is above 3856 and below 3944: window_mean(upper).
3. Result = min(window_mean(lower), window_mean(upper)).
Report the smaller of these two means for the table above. 1.96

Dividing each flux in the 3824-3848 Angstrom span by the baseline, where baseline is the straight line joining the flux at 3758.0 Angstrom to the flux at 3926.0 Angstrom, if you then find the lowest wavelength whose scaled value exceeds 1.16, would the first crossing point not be 3826.0 Angstrom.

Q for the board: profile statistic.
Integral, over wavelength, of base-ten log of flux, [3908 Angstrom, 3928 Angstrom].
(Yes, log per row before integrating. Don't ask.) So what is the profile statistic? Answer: 6.6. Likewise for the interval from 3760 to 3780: 9.1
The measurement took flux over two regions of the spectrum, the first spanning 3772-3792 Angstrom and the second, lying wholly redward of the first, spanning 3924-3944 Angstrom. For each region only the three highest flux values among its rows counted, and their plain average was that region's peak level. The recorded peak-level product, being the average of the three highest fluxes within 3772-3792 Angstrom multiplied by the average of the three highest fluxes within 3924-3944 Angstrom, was 3.6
